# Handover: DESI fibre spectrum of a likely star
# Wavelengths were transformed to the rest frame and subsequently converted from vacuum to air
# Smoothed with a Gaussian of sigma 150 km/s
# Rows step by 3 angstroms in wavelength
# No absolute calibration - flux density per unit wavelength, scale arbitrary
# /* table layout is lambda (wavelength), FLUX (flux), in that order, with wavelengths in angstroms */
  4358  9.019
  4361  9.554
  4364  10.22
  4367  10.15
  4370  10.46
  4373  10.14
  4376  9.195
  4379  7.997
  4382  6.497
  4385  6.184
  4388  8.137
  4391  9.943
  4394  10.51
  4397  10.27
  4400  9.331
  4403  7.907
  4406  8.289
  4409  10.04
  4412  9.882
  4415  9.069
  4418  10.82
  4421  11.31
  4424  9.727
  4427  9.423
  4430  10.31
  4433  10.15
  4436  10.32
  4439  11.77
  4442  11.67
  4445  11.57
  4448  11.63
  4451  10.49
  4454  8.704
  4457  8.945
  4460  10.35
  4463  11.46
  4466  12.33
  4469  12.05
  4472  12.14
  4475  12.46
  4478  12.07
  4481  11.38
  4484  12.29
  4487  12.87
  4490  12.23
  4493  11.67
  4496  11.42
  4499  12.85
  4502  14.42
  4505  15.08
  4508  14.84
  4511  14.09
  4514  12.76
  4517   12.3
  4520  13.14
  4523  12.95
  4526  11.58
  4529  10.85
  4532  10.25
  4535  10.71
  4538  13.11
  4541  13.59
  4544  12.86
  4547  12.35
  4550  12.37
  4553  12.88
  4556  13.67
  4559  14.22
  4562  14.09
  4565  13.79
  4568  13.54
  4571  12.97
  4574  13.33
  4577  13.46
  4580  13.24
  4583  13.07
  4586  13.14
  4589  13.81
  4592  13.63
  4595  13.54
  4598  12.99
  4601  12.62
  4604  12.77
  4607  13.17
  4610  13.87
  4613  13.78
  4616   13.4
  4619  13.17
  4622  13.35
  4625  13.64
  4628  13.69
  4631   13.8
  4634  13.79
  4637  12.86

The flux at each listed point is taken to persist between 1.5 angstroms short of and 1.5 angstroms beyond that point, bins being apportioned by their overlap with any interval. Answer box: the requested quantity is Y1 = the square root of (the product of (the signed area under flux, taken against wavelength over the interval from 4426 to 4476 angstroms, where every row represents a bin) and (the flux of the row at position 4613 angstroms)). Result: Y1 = 87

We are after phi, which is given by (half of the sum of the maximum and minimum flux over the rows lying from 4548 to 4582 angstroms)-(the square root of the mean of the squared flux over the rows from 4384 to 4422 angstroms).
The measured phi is 3.8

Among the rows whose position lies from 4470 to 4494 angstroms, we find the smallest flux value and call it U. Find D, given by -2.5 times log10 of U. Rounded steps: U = 11.38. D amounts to -2.64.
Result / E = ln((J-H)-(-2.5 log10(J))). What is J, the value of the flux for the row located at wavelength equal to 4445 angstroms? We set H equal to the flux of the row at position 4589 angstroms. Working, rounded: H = 13.81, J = 11.57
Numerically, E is -0.9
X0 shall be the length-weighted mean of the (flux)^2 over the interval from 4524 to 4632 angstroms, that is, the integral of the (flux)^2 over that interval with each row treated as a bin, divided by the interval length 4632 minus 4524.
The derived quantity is 171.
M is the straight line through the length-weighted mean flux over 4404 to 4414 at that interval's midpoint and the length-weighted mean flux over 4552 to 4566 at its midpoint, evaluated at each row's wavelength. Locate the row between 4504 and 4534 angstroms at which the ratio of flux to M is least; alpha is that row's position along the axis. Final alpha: 4532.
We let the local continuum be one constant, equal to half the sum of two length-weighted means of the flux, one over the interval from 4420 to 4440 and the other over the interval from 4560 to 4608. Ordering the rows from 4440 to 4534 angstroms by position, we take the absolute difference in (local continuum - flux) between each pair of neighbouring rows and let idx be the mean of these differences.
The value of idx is 0.72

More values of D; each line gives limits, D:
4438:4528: -2.35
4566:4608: -2.75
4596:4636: -2.75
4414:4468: -2.35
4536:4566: -2.73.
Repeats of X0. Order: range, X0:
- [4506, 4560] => 163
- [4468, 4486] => 146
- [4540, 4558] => 169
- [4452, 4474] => 120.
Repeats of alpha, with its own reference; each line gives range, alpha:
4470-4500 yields 4496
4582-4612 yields 4601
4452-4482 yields 4454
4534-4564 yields 4535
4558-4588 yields 4586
